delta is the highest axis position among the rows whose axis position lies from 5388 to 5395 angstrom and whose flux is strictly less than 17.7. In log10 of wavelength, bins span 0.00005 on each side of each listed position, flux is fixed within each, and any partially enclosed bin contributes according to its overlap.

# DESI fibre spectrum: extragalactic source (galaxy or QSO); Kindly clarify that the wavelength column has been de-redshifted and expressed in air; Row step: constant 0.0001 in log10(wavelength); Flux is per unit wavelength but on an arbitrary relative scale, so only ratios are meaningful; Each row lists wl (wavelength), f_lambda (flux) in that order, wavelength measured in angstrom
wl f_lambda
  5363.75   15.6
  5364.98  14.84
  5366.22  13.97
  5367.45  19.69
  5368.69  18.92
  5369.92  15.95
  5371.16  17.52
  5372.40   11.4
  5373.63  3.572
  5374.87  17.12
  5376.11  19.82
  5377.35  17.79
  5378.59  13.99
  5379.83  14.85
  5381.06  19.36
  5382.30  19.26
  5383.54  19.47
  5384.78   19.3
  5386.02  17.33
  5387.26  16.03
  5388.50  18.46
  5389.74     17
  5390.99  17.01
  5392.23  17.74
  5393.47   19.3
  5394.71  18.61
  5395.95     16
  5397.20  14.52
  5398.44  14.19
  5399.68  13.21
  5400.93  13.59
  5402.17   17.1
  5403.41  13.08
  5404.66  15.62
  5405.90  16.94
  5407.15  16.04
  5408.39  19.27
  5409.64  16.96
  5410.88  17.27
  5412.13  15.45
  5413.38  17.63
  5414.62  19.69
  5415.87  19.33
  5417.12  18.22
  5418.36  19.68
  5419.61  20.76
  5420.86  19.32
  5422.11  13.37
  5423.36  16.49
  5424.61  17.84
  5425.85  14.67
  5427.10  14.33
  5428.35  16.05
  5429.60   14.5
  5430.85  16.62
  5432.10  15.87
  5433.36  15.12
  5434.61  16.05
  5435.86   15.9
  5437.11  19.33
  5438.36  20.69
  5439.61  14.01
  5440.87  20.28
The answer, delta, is 5390.99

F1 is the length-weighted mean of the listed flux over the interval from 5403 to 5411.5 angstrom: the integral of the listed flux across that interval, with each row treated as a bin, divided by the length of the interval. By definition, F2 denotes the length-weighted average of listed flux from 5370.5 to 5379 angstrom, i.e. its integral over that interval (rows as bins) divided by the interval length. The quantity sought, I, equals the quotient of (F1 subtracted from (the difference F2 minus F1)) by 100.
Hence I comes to -0.19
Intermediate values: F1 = 16.5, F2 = 14.5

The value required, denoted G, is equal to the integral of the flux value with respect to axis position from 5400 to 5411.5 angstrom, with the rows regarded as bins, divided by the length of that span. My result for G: 16.1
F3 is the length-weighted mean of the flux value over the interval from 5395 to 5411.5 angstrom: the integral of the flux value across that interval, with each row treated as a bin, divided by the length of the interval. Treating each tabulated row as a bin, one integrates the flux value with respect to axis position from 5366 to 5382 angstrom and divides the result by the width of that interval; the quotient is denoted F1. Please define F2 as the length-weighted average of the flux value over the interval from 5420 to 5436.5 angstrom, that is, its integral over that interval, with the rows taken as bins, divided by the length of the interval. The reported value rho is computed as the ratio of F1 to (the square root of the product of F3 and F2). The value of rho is 1.00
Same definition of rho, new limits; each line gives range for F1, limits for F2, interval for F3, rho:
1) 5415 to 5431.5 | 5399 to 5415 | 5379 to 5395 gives 1.00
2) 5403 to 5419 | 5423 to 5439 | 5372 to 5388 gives 1.07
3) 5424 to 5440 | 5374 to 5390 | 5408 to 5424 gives 0.92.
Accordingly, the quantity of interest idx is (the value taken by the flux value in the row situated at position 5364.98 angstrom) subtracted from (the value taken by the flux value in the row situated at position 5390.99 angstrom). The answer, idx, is 2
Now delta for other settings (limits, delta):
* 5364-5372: 5371.16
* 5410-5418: 5413.38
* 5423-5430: 5429.60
